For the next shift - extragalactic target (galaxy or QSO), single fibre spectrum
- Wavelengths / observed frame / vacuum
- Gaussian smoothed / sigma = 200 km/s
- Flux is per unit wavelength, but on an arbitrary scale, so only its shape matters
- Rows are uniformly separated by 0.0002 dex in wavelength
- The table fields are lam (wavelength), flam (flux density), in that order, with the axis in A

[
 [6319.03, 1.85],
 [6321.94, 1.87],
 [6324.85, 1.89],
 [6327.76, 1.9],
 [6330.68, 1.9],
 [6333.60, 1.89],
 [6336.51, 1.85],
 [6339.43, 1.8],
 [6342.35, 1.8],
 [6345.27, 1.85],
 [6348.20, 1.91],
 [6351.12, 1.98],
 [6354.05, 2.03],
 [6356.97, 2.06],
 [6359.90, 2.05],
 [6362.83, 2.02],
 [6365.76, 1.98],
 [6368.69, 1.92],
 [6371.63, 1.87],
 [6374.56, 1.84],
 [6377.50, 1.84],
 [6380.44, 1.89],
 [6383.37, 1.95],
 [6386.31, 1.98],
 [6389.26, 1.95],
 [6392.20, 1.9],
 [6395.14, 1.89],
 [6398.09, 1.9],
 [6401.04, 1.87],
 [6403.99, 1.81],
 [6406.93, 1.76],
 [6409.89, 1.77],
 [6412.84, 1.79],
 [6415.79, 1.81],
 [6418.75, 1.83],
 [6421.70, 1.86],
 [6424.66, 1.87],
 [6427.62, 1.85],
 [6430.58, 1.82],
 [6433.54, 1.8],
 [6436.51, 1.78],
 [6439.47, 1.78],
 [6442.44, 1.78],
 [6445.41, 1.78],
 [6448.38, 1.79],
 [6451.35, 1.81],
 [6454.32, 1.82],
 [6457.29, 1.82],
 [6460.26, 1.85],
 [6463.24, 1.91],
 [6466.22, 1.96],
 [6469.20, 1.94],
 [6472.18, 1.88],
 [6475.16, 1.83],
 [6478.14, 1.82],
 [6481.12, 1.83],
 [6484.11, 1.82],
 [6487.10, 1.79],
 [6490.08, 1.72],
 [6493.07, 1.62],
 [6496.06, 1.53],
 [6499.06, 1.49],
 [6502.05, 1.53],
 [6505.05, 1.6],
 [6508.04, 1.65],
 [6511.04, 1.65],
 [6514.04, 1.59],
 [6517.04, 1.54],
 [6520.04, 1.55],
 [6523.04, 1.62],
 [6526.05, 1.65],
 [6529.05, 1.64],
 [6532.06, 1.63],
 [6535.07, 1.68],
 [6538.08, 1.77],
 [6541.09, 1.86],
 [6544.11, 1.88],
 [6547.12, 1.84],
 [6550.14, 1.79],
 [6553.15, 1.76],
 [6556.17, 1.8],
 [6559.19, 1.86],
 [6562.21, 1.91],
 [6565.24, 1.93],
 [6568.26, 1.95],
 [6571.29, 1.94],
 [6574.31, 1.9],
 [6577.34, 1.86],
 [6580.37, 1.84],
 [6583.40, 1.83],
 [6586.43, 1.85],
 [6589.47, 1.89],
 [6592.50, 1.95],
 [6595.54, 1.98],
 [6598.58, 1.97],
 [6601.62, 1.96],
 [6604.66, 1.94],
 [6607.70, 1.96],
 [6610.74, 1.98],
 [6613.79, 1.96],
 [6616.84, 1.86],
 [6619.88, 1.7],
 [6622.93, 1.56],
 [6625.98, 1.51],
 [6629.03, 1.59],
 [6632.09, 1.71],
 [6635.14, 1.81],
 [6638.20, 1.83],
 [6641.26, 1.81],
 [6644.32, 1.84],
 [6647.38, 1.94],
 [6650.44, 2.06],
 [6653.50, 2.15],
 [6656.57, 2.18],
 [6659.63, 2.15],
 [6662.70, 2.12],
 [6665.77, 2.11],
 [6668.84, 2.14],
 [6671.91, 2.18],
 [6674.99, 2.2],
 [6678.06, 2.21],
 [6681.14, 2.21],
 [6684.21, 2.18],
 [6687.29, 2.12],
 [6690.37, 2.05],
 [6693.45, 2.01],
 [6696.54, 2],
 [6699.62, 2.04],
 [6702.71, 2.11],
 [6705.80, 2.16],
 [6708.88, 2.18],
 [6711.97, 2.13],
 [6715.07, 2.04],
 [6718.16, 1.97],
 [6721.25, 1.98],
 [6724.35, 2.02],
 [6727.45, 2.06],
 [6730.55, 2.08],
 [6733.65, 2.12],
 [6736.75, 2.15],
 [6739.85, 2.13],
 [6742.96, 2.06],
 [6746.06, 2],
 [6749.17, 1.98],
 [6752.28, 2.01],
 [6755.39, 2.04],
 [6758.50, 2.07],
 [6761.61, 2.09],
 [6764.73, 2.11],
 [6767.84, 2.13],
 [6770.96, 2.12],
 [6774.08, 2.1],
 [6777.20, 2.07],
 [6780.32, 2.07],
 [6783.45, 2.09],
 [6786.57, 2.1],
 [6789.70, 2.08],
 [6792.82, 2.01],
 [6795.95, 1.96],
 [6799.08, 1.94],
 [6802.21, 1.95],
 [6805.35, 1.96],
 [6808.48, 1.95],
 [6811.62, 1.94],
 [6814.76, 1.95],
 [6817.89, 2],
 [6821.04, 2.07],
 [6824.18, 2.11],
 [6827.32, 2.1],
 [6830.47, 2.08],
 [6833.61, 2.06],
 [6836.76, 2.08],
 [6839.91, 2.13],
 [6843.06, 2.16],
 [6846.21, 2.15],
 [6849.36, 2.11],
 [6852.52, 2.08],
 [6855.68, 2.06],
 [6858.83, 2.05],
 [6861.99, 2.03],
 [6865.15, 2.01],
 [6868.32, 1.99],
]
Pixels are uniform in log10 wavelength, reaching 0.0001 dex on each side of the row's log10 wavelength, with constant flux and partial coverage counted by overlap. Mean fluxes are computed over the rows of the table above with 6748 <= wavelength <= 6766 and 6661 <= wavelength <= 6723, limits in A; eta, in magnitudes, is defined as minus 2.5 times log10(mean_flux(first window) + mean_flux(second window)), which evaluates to -1.55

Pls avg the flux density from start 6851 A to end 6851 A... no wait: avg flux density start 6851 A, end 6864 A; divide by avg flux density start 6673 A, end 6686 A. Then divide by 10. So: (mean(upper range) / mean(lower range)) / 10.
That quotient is 0.093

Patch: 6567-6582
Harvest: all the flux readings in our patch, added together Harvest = 9.5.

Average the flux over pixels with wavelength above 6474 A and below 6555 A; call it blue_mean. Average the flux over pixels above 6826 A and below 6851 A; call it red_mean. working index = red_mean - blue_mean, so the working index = 0.4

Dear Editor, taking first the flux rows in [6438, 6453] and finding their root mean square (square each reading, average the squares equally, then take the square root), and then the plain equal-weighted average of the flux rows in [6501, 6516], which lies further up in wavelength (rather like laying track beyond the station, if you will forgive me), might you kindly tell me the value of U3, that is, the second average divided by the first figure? 0.90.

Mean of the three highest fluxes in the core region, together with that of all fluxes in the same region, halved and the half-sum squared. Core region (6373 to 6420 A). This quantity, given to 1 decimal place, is 3.7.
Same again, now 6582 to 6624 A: 3.7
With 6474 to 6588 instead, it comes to 3.4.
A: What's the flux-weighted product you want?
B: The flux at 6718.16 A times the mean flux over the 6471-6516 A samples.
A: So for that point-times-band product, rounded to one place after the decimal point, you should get 3.3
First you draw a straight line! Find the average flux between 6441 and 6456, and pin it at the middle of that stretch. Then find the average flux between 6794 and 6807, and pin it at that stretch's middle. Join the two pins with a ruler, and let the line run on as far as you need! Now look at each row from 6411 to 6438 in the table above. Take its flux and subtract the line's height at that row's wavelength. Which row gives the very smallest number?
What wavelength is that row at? 6436.51 A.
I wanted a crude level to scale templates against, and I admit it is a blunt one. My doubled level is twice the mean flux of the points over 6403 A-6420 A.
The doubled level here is 3.59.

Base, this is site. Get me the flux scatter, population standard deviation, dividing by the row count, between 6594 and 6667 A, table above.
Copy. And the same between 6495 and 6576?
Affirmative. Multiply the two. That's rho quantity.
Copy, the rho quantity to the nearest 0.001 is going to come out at 0.027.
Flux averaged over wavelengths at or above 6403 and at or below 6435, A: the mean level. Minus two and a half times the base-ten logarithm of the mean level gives -0.65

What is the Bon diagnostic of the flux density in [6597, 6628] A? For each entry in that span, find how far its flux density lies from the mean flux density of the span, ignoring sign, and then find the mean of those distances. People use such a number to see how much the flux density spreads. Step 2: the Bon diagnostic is 0.150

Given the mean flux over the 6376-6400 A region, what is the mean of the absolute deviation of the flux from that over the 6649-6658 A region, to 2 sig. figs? 0.22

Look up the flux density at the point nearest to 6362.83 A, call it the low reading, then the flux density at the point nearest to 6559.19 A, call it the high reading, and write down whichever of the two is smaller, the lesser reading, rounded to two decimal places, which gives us 1.86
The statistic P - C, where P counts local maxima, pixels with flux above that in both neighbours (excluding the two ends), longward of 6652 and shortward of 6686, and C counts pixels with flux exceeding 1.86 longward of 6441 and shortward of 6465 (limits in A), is 0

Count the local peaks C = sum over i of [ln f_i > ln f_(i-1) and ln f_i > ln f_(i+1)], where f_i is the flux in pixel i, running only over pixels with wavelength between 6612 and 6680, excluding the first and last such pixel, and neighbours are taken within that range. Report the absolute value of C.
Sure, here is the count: 2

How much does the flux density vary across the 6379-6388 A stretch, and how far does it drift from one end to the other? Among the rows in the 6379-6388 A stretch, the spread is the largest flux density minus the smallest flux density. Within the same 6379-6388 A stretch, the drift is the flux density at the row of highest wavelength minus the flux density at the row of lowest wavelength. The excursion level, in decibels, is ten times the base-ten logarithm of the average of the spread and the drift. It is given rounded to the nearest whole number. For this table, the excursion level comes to -10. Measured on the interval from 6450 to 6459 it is -20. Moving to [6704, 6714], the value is -20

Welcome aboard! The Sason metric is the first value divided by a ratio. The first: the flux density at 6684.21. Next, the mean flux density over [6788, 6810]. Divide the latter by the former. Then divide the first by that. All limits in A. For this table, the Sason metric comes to 2.4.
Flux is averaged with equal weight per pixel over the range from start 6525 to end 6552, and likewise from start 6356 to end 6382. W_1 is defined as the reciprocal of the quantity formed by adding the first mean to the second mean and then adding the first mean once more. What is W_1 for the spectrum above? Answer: 0.184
